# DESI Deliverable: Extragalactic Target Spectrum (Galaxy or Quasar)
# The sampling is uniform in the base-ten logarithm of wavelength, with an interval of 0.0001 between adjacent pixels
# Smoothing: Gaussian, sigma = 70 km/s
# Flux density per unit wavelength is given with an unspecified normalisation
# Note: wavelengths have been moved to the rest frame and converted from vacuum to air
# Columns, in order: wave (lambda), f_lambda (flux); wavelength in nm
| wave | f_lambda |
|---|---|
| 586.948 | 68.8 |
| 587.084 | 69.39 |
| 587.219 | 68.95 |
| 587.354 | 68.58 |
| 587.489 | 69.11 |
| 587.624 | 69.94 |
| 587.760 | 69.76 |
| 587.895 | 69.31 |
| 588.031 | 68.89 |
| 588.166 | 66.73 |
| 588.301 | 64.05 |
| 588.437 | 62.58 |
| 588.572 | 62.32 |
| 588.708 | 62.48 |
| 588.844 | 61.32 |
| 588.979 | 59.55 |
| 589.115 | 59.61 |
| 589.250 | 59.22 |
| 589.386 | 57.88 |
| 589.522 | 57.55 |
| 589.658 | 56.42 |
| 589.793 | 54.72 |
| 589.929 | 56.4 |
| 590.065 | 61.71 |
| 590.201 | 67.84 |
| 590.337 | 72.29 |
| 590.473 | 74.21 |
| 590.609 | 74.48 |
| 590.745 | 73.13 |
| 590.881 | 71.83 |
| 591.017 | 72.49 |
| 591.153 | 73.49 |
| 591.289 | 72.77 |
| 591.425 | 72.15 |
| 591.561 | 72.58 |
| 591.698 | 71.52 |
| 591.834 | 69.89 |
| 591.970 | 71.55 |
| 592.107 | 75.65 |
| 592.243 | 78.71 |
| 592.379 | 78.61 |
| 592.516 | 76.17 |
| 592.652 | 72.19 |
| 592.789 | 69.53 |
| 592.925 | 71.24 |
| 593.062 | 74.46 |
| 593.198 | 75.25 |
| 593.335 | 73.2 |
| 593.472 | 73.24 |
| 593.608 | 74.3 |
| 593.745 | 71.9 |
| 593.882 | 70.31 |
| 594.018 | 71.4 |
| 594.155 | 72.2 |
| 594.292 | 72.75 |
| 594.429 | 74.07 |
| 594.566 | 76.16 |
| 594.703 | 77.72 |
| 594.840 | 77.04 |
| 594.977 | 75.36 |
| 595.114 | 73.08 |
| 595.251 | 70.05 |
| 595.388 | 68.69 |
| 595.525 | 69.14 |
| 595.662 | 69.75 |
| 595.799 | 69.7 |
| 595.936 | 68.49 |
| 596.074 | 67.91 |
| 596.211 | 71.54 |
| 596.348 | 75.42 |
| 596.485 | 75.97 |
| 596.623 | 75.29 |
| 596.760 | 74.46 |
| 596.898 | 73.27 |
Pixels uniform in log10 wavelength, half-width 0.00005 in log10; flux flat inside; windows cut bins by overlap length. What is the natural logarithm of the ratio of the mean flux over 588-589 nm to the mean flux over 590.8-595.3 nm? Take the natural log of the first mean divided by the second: -0.15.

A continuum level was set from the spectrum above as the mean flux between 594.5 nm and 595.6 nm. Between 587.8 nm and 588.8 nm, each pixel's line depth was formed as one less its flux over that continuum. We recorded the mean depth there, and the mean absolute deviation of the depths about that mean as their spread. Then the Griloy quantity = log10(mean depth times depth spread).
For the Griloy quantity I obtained -2.39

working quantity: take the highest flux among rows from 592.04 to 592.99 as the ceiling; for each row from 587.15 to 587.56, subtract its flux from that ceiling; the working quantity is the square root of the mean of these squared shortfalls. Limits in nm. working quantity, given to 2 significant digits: 9.8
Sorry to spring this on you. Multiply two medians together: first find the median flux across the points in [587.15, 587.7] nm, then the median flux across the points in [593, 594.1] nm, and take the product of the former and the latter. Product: 5054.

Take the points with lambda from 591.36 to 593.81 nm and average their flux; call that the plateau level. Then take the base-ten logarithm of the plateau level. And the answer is 1.87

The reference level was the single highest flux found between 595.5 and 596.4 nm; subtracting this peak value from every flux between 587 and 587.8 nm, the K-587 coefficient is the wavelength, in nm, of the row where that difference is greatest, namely 587.624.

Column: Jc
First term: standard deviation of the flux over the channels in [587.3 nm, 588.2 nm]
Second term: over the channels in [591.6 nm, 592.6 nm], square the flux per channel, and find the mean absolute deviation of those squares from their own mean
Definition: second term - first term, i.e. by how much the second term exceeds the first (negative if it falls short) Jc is 457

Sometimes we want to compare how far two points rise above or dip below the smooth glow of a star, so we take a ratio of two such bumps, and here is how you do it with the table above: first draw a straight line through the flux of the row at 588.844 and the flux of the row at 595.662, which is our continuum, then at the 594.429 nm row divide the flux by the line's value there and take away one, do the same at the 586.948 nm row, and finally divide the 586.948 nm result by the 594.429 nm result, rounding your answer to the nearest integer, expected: 2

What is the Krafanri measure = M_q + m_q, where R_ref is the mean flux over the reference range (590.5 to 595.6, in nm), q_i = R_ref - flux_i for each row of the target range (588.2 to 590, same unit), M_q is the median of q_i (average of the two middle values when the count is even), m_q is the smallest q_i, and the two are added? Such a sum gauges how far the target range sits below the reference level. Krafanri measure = 23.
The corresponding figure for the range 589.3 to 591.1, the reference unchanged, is 4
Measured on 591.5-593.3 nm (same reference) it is -5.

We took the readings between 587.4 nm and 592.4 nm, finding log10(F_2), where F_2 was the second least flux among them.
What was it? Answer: 1.75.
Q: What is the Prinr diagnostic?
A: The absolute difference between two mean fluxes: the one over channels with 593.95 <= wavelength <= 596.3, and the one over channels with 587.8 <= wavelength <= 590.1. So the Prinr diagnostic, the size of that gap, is 10.8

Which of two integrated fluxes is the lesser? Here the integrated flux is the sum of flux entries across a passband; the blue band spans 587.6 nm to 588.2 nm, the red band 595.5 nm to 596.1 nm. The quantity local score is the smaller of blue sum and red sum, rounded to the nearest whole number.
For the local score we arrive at 345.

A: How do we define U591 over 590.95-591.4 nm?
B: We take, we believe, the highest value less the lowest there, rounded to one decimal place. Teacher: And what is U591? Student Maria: 1.0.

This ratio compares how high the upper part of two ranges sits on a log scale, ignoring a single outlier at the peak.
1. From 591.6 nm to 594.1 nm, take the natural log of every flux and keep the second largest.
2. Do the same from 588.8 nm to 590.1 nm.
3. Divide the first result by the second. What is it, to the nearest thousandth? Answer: 1.060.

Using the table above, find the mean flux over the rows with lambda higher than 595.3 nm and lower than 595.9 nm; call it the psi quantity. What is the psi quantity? 69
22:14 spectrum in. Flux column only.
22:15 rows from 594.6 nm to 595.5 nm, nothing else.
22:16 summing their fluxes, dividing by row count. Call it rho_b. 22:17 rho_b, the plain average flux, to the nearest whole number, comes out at 74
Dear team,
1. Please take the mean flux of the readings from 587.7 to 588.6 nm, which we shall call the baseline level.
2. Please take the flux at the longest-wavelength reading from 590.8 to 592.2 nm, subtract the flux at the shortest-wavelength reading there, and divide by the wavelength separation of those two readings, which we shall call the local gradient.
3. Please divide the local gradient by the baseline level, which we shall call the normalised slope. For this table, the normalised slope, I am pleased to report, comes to 0.05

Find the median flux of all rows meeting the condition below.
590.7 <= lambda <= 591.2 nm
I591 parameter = 73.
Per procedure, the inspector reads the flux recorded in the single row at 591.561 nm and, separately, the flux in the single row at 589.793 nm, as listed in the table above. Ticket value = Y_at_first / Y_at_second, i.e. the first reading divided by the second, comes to 1.33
